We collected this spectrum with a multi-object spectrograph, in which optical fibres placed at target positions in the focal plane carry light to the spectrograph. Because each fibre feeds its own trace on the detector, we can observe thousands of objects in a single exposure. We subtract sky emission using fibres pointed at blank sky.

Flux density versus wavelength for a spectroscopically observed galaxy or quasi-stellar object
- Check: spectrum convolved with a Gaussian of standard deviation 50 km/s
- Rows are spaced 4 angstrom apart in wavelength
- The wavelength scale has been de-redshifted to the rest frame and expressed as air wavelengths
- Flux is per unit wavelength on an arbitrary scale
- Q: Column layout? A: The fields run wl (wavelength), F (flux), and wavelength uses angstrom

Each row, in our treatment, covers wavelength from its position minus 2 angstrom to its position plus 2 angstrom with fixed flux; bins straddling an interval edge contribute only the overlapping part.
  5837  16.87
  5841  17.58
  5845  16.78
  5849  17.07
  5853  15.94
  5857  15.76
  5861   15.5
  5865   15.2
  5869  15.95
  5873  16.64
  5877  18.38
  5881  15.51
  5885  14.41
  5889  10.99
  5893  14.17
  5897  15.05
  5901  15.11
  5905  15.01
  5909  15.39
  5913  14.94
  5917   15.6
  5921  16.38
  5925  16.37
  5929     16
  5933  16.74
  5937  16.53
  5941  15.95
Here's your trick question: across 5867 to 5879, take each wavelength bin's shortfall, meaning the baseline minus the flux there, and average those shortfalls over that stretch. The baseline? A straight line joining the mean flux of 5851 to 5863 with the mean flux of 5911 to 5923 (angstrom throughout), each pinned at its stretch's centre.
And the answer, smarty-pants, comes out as -1.3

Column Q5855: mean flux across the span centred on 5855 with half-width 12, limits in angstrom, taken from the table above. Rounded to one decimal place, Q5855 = 16.0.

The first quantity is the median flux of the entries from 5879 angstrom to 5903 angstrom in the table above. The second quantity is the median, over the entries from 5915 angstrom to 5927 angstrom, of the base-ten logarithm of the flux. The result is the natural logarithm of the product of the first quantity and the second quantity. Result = 2.88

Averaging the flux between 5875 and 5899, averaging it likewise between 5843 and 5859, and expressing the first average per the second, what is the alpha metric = 0.90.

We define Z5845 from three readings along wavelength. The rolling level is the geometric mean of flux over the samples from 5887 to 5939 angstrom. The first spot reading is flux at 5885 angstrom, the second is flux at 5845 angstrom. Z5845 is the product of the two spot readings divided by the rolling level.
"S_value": 15.9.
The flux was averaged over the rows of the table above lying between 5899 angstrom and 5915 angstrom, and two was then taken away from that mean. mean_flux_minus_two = 13.1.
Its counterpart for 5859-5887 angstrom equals 13.9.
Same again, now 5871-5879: 15.5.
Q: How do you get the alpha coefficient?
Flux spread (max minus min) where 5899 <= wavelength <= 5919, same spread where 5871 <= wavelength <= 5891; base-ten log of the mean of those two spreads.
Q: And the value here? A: 0.6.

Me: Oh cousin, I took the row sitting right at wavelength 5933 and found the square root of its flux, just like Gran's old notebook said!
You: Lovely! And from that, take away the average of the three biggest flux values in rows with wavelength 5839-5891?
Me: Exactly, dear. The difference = -13.6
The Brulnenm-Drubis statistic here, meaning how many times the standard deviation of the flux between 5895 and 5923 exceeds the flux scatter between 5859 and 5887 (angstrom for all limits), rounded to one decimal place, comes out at 0.4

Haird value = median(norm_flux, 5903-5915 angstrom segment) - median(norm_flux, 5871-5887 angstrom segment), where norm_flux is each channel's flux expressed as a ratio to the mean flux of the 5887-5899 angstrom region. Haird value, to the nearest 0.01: -0.08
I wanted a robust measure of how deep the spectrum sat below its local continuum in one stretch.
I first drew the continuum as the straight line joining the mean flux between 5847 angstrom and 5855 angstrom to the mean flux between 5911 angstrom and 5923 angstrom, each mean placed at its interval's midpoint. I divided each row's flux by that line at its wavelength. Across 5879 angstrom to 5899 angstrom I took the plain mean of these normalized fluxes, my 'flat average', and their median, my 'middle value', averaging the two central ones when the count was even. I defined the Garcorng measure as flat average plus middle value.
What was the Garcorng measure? 1.77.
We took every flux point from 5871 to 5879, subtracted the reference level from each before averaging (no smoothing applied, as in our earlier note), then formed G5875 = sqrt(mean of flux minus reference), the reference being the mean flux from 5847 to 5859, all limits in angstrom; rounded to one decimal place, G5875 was 1.1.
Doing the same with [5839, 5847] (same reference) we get 1.0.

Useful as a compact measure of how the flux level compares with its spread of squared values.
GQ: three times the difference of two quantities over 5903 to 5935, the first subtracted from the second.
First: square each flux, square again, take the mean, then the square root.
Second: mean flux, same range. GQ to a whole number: -705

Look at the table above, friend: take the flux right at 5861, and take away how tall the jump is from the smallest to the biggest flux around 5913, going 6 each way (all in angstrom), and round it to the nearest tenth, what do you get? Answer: 14.8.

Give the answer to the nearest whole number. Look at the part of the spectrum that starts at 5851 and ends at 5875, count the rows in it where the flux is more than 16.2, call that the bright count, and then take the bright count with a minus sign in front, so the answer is -1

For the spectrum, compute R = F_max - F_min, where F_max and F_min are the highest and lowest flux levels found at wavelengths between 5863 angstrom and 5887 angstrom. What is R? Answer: 4.0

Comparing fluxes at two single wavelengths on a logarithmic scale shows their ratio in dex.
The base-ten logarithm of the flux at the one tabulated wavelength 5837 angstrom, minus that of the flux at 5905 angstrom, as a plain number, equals 0.051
